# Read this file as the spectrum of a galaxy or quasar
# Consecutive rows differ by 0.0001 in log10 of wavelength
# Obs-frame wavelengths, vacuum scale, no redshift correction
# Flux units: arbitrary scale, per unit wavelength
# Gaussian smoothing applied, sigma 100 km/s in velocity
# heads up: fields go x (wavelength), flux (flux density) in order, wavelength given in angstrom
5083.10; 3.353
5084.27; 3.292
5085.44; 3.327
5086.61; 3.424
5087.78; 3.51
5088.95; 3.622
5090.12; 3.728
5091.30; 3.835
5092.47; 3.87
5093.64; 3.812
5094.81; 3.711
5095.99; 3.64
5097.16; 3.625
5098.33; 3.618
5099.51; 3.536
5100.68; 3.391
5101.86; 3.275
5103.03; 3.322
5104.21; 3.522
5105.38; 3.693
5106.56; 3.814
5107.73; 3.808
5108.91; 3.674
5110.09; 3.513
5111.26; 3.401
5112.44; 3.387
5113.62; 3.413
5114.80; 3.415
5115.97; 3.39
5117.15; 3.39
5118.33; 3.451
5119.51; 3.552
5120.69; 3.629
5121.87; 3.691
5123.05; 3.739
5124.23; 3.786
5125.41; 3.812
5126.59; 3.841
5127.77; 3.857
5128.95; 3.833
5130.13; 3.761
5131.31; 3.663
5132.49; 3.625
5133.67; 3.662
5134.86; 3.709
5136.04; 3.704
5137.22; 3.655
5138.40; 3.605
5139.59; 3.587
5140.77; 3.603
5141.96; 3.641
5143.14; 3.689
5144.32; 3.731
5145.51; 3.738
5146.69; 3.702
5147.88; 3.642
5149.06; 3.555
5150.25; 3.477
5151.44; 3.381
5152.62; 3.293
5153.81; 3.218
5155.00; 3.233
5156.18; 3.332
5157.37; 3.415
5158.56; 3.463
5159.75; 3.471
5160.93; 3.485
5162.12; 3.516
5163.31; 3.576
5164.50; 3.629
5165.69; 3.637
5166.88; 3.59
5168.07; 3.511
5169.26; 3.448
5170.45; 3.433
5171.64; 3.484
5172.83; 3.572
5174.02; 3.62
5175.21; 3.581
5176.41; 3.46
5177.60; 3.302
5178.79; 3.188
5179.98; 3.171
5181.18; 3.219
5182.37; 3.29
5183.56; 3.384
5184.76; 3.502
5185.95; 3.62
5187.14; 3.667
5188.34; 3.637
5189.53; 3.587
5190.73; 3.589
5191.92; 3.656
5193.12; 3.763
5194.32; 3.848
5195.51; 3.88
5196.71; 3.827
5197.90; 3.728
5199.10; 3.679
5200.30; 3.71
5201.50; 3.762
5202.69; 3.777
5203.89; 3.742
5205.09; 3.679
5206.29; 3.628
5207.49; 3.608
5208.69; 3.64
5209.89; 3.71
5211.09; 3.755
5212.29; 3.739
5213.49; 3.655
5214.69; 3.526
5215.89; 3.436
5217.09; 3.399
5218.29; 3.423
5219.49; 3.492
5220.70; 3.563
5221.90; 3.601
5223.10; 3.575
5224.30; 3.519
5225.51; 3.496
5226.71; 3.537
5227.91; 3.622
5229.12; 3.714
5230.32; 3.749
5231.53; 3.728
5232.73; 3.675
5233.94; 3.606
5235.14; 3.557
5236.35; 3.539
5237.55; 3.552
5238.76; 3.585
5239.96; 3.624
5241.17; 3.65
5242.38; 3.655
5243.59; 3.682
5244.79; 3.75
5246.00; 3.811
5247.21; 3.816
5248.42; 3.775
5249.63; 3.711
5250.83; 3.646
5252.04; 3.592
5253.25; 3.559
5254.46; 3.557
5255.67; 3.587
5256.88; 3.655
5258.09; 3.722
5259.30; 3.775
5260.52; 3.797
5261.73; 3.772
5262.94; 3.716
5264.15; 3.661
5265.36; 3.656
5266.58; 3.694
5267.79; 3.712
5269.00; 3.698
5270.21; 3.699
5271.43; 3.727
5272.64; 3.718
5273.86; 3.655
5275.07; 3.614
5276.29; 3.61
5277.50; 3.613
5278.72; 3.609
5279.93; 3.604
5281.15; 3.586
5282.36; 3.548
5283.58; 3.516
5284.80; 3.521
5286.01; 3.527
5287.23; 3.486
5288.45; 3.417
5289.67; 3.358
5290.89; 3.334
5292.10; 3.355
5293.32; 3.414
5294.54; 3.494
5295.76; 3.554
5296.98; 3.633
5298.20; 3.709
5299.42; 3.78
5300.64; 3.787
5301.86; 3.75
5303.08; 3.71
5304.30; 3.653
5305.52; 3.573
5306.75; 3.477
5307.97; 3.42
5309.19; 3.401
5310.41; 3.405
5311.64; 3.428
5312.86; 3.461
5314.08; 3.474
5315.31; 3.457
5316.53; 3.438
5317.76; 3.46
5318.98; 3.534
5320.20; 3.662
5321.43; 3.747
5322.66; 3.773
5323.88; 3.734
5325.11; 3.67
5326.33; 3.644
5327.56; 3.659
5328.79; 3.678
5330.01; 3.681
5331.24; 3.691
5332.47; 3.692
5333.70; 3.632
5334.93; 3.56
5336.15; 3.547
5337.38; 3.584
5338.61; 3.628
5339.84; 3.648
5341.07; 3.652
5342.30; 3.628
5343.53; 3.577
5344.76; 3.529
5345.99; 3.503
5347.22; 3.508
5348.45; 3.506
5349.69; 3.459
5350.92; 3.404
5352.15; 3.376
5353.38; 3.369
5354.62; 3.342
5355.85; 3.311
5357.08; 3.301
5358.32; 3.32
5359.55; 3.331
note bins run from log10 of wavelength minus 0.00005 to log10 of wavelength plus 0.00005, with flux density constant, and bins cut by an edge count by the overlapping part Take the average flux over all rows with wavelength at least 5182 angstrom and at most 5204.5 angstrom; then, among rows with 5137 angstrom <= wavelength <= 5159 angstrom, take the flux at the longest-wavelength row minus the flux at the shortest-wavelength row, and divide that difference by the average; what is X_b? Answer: -0.052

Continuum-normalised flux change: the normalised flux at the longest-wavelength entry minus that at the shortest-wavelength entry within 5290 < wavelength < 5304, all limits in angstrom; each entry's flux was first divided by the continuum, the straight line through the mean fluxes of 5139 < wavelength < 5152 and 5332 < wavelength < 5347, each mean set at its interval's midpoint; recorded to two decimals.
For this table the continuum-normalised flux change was 0.10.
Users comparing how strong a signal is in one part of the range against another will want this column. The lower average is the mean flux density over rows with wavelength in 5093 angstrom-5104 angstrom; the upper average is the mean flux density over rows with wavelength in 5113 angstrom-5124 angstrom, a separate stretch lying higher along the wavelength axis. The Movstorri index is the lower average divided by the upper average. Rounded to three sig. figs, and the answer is 1.01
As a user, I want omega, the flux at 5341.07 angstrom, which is 3.652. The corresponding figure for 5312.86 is 3.461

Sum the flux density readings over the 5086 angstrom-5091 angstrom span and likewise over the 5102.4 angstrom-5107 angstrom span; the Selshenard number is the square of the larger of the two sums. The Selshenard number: 206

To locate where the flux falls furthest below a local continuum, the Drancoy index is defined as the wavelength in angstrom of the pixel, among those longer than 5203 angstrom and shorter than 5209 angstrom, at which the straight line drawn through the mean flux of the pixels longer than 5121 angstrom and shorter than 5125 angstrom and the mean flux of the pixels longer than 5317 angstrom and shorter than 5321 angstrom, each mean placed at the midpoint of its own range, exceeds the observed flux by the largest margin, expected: 5207.49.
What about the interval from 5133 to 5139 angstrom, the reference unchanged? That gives 5138.40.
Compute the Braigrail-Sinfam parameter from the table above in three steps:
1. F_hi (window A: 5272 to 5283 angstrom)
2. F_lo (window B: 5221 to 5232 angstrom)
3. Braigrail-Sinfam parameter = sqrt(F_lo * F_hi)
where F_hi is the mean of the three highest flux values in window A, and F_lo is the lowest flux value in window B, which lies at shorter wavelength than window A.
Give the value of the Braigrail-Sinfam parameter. 3.58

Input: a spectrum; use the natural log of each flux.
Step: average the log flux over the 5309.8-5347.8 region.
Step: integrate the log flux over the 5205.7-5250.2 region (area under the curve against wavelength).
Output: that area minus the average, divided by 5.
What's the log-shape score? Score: 11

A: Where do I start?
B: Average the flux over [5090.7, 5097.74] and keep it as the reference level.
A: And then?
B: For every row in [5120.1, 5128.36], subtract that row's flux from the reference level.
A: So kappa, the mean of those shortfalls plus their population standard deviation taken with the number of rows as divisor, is 0.06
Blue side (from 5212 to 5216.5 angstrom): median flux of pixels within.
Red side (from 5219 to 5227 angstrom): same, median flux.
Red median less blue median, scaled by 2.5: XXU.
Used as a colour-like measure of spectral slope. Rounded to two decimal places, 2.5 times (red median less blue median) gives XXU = -0.13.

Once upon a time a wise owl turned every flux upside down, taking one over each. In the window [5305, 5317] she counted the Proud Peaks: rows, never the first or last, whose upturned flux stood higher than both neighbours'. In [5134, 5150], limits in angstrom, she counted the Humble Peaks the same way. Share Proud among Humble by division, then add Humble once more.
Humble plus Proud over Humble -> 2.00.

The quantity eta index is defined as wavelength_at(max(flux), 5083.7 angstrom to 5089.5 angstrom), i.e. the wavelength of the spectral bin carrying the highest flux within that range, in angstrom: 5088.95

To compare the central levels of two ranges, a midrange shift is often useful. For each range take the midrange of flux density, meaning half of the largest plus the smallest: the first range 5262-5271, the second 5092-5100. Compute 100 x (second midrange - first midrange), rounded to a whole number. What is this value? 2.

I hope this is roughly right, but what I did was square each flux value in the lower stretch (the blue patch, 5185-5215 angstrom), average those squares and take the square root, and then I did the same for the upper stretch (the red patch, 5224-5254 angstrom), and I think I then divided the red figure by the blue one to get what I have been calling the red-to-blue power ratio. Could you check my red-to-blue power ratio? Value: 0.986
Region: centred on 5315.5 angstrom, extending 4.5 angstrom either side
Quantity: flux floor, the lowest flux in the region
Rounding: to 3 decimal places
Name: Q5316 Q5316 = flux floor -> 3.428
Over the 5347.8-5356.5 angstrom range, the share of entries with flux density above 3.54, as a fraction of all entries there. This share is 0.0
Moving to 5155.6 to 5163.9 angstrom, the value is 0.1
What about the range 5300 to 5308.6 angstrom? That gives 0.7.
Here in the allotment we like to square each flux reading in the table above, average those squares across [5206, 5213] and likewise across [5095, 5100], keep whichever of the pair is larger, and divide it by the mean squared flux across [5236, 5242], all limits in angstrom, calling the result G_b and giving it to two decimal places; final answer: 1.05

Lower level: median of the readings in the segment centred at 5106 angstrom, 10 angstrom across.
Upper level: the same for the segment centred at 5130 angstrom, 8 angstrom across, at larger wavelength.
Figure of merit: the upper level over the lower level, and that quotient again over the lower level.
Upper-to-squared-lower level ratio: 0.29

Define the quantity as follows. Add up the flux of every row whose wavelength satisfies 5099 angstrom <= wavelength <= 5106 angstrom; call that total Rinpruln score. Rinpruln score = 20.7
